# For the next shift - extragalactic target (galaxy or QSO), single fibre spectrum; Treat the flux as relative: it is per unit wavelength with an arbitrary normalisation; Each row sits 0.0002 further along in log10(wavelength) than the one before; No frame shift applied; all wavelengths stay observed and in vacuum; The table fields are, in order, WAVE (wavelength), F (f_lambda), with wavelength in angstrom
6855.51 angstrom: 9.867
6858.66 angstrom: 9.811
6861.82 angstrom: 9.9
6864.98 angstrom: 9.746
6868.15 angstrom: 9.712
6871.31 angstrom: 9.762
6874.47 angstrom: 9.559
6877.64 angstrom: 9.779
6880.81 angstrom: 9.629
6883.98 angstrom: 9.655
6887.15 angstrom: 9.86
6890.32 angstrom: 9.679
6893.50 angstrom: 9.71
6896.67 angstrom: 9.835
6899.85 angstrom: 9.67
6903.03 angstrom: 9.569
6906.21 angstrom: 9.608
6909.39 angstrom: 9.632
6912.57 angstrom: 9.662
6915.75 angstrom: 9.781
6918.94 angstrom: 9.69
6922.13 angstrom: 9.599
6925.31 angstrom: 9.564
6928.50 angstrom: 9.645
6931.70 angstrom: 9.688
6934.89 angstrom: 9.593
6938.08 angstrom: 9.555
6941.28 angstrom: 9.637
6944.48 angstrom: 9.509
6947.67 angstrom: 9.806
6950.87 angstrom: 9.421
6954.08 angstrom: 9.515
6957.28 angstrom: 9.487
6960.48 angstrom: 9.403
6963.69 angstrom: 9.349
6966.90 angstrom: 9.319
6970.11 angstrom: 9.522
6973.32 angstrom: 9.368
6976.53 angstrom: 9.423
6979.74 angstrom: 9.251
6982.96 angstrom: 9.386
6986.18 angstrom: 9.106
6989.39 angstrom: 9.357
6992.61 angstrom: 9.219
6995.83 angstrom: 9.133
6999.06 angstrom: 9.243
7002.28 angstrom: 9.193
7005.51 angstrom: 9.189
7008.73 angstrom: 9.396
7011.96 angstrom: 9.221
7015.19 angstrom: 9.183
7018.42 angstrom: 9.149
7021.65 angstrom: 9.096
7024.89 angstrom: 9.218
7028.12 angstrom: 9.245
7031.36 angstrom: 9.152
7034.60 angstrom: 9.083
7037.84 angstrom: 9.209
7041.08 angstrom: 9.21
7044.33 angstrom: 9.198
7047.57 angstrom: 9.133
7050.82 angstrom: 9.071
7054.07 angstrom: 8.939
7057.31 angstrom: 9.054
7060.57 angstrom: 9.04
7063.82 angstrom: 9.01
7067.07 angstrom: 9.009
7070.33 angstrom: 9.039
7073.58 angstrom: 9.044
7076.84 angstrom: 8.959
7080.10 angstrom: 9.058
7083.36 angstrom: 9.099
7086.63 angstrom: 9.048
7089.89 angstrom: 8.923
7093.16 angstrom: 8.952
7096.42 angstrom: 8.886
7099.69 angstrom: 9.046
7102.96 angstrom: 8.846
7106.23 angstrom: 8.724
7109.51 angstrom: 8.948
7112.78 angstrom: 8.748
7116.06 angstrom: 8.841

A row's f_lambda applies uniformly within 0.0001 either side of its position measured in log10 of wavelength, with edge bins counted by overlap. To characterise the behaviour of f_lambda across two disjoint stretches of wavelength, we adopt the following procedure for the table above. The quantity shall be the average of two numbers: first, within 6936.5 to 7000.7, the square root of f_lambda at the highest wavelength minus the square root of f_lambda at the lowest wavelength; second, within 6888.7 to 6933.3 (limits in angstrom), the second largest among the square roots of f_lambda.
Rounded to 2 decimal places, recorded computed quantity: 1.54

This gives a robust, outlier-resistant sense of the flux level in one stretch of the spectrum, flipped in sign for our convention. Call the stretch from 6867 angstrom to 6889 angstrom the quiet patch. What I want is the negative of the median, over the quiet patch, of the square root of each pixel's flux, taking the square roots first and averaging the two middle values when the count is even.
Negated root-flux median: -3.12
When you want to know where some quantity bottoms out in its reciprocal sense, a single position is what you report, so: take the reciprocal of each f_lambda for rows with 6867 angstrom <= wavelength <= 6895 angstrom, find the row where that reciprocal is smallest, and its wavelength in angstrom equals 6887.15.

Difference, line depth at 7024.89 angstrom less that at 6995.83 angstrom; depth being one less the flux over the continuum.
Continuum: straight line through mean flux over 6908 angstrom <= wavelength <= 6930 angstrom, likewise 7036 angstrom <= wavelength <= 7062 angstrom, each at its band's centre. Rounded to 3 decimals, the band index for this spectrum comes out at -0.022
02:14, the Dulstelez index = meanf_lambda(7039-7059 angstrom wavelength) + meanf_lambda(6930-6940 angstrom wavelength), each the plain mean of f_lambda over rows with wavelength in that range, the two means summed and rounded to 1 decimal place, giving 18.7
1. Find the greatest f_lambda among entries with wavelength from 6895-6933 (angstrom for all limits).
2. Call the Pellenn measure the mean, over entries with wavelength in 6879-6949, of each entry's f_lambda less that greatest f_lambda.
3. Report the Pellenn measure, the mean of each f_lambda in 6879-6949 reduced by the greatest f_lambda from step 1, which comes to -0.17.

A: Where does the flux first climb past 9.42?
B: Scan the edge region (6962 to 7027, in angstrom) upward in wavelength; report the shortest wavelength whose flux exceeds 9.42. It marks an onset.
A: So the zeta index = 6970.11 angstrom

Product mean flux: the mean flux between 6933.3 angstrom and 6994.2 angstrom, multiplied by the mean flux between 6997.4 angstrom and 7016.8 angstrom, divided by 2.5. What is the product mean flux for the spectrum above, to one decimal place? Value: 34.9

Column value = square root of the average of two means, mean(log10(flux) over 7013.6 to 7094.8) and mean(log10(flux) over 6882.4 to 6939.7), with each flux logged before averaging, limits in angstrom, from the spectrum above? 0.9858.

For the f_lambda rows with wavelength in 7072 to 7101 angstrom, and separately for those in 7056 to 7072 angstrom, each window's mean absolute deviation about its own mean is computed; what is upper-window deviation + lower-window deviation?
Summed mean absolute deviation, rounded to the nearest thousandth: 0.080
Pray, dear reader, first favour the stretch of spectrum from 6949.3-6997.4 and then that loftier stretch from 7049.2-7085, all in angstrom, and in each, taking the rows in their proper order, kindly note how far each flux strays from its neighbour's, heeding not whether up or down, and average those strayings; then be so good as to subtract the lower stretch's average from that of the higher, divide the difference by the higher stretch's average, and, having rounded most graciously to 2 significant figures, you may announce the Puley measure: -1.3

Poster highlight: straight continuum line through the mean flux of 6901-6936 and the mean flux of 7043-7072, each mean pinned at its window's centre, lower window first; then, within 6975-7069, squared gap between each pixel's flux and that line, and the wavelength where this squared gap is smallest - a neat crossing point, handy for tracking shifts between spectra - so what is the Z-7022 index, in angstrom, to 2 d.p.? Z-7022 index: 7057.31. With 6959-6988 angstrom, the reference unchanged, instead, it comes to 6982.96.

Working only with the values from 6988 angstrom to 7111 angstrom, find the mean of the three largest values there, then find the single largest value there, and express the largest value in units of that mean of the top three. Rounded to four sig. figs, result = 1.007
